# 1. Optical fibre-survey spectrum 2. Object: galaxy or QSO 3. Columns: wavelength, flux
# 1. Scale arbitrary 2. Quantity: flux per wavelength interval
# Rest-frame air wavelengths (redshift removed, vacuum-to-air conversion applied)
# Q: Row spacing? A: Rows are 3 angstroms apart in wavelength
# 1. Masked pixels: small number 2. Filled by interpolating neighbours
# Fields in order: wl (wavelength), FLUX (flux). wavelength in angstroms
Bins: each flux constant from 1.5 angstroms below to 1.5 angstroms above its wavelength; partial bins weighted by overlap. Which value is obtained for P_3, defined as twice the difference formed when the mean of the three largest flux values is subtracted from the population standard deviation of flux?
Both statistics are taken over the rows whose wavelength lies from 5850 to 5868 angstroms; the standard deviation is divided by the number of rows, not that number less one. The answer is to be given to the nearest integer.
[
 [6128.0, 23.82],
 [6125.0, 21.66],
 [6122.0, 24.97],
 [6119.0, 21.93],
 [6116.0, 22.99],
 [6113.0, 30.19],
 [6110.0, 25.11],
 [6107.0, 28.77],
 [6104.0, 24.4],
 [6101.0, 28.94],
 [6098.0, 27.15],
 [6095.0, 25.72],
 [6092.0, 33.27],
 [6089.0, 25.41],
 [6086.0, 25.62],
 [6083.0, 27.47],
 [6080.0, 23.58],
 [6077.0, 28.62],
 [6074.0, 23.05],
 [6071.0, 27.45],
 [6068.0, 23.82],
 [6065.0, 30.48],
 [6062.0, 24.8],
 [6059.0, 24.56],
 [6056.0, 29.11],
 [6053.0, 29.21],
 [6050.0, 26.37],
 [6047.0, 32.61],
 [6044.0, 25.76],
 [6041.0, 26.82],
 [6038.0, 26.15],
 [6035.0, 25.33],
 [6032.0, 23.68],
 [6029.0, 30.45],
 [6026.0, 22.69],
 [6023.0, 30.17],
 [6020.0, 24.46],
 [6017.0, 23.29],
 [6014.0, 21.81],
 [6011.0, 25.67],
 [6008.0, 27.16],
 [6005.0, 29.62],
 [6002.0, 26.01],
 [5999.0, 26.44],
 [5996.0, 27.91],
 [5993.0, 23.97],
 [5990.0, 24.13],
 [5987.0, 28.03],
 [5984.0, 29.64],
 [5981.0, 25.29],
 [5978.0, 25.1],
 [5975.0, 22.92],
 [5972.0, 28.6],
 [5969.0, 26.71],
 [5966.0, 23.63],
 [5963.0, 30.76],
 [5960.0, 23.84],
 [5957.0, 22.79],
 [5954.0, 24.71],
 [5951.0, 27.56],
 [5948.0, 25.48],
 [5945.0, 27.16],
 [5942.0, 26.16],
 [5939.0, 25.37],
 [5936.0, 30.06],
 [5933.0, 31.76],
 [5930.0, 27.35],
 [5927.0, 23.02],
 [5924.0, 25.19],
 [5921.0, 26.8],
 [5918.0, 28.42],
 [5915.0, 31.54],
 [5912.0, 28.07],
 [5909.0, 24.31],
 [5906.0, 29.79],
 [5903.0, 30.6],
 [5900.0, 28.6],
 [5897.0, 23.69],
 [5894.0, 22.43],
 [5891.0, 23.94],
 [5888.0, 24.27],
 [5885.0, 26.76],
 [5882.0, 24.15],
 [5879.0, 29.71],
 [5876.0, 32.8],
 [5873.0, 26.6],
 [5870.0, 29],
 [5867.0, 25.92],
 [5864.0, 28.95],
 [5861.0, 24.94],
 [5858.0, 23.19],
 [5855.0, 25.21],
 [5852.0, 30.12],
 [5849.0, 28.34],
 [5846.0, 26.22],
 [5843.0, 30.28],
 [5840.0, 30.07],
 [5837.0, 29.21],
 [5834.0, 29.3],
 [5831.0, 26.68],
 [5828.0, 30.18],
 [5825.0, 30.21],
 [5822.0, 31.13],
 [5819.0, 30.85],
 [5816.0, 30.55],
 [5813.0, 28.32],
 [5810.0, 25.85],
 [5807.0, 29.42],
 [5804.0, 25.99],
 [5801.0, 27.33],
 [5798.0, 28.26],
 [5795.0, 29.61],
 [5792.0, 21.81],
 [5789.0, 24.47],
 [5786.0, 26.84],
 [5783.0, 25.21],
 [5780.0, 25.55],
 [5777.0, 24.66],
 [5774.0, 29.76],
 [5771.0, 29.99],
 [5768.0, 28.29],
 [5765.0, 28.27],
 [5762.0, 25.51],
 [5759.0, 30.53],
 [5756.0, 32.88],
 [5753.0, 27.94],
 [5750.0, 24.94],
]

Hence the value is -52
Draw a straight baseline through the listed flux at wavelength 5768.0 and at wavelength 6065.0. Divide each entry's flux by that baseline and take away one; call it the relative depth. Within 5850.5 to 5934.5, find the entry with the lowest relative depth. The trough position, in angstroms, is 5894.0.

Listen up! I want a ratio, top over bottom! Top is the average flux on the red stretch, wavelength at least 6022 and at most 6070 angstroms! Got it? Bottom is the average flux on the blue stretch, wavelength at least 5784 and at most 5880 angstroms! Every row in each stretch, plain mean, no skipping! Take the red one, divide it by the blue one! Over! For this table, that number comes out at 0.96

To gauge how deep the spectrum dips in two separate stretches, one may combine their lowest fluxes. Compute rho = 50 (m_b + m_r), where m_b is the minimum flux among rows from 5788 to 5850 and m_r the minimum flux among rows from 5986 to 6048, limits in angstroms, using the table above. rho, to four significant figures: 2181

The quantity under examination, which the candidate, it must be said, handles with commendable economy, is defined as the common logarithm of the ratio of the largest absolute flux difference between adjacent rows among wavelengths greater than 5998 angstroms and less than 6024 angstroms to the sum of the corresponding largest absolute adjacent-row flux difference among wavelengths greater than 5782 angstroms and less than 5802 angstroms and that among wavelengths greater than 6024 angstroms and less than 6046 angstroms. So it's -0.44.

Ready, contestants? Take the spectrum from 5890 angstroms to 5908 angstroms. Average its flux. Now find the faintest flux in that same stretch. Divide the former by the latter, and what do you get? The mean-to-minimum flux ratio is 1.18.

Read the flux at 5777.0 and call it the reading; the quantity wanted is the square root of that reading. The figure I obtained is 4.97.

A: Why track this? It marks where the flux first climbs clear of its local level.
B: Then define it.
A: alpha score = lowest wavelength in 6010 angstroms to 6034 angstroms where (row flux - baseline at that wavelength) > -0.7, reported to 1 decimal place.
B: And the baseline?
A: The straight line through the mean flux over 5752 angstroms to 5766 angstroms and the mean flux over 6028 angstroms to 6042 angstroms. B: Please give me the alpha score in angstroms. 6023.0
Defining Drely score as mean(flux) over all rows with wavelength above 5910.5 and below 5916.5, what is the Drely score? 29.8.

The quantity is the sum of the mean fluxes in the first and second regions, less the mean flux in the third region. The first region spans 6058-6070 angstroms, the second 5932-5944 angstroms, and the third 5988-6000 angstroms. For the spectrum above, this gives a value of 29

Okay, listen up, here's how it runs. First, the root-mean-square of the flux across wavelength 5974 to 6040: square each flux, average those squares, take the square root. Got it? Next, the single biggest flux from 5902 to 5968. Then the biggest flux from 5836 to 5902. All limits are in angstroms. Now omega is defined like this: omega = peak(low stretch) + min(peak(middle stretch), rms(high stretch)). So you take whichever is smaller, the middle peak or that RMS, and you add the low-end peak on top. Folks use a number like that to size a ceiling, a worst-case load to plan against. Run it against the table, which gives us 58.8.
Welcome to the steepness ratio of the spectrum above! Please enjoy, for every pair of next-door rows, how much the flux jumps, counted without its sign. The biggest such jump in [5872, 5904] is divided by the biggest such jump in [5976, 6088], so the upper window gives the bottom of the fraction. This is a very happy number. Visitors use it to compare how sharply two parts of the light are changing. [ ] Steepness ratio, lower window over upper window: 0.80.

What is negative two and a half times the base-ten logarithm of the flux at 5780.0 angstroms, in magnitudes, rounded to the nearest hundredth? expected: -3.52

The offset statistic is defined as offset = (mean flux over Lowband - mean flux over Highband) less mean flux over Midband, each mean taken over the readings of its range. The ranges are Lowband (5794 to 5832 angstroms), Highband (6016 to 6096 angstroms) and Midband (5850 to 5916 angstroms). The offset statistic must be -24.9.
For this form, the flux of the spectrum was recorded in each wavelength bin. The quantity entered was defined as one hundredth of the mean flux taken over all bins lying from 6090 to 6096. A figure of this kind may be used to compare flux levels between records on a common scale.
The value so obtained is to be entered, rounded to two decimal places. 0.29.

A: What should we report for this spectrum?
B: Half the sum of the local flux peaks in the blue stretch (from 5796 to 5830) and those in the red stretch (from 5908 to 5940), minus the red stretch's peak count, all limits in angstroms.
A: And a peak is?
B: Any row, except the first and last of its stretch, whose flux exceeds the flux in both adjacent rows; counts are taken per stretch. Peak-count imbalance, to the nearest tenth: 0.0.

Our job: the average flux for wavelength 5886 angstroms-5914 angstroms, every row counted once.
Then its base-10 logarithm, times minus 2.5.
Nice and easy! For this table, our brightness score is -3.55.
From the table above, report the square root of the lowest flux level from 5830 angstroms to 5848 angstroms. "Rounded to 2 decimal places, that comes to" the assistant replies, 5.12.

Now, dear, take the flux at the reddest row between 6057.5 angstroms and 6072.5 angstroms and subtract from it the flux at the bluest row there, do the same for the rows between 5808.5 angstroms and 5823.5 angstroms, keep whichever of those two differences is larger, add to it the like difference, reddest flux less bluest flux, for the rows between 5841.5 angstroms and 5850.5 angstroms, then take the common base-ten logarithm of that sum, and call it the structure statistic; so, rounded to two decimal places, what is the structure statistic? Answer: 0.52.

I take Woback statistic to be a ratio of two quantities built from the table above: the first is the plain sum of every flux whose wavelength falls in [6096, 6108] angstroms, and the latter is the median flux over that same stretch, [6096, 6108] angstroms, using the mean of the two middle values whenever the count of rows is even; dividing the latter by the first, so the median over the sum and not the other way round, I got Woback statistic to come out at 0.256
